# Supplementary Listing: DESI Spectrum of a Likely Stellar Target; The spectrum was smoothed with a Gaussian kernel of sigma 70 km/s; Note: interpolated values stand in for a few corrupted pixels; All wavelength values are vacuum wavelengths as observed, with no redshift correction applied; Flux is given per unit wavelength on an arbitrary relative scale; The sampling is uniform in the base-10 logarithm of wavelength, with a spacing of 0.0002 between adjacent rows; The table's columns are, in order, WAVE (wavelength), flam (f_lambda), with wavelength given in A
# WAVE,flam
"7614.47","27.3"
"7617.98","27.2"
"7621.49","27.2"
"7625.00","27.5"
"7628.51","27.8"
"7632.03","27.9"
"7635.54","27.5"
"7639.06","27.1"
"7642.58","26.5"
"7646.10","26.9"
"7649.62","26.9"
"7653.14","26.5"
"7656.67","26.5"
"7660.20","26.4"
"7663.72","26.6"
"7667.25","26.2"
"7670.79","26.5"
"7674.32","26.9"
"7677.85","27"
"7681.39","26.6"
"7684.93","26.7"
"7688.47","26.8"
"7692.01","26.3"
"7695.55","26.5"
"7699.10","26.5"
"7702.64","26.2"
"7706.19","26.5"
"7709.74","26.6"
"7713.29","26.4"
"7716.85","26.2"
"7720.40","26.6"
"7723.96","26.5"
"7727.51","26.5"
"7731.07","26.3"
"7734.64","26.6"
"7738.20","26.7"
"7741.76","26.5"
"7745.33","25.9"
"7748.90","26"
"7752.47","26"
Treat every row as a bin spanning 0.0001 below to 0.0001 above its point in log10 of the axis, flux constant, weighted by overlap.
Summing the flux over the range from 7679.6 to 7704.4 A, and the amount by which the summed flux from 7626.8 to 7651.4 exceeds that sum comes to 5.0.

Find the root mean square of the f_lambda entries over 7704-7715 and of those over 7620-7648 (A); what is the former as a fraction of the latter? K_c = 0.97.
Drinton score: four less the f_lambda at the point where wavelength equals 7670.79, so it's -22.5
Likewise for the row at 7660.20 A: -22.4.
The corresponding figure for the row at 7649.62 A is -22.9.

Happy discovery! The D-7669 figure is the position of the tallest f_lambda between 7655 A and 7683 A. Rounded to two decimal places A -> 7677.85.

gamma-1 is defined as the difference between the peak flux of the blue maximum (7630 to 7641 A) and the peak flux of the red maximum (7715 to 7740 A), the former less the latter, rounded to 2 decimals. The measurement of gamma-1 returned 1.20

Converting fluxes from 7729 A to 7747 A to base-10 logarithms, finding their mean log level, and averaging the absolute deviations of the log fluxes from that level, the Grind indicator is 0.0040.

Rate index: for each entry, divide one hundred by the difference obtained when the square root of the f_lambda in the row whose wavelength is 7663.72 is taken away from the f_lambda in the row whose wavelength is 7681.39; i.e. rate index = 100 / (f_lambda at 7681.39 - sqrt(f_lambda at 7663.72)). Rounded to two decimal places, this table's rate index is 4.66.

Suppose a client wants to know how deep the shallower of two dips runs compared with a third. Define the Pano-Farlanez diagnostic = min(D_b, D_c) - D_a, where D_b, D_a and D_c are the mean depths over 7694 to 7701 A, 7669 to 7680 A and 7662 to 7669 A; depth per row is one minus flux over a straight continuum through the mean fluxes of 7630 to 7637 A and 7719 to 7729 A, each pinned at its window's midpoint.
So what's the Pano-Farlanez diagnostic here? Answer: 0.0003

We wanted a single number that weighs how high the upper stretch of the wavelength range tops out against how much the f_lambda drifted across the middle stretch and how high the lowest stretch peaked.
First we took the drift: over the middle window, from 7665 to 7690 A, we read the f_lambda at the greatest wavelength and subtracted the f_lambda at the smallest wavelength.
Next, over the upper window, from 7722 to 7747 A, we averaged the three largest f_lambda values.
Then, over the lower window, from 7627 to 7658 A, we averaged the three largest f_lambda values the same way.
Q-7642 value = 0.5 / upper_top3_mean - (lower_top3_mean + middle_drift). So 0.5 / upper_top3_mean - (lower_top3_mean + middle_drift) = -28.3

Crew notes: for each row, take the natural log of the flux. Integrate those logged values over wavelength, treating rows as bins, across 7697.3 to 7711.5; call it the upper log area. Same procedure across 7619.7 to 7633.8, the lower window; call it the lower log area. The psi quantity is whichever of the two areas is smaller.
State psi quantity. 46.5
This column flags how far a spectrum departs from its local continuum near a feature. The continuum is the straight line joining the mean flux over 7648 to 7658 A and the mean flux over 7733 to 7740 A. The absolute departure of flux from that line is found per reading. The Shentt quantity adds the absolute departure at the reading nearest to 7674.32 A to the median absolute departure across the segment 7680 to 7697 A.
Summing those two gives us 0.40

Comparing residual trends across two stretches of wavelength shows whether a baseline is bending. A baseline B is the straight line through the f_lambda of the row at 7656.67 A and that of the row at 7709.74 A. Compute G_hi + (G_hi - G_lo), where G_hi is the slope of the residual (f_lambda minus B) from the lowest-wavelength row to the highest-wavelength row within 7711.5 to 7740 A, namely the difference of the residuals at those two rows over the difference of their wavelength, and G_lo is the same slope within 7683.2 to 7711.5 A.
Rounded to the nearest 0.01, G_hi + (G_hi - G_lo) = 0.03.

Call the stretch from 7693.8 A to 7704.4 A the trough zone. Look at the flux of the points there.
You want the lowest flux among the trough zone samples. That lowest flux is 26.2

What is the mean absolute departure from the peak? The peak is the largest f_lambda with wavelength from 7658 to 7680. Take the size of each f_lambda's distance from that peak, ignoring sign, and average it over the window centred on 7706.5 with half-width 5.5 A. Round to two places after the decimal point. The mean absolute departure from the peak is 0.57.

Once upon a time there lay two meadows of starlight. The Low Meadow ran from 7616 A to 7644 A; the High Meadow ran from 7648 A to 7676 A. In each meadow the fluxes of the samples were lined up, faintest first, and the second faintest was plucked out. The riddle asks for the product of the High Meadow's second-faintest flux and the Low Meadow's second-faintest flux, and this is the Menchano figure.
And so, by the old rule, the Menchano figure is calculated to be 715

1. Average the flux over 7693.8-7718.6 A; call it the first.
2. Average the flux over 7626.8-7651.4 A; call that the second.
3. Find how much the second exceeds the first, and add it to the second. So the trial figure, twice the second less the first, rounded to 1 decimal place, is 28.0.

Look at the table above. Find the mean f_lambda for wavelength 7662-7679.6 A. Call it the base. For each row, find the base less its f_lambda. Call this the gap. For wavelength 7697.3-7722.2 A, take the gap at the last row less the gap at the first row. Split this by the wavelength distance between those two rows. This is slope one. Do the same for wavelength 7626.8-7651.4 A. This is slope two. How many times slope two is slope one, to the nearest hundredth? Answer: -0.11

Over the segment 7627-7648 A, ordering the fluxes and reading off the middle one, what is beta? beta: 27.3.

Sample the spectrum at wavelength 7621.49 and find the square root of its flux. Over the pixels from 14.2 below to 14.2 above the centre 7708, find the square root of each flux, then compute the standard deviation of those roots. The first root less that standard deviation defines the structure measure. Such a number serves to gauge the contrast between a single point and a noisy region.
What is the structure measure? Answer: 5.20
